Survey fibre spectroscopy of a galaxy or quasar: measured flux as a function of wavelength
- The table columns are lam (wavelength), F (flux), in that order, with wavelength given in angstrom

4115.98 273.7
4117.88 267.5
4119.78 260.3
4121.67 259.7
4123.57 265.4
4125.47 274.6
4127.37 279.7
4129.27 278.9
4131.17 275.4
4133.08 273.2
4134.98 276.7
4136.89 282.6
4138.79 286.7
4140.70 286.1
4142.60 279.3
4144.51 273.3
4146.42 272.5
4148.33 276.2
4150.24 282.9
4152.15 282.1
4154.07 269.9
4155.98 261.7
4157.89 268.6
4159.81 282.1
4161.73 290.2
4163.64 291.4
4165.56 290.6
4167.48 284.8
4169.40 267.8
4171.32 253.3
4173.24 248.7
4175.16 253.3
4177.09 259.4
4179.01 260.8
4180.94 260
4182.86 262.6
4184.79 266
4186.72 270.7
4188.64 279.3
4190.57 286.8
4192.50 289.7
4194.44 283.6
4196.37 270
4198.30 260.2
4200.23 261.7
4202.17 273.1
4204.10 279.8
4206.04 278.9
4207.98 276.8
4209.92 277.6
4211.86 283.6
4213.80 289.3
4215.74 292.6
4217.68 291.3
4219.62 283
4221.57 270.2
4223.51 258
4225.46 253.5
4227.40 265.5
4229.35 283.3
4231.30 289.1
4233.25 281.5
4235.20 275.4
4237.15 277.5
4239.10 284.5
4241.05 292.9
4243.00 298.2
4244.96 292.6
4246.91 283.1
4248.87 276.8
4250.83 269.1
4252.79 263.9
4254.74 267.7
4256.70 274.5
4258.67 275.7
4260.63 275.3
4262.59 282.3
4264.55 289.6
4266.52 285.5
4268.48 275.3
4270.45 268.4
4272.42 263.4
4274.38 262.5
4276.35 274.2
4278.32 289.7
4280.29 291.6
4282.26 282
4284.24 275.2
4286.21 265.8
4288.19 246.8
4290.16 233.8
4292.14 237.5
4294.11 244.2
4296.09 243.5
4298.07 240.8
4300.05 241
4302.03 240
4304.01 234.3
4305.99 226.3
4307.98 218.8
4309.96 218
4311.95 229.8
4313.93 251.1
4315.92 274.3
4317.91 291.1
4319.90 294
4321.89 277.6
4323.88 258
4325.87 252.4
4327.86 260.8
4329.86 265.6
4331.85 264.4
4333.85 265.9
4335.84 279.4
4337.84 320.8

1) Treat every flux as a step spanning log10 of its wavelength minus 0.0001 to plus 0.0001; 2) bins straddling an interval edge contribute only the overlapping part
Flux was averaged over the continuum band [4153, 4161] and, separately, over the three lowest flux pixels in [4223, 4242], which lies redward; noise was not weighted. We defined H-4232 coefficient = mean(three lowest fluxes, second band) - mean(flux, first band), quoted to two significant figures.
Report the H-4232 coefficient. -12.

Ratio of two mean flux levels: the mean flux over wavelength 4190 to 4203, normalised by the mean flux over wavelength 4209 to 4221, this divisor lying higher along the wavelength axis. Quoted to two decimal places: 0.96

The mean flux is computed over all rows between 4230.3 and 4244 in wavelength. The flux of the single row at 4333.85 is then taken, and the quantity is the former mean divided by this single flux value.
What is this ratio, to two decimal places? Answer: 1.07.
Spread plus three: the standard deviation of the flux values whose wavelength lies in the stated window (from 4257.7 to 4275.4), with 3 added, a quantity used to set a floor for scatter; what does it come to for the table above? 12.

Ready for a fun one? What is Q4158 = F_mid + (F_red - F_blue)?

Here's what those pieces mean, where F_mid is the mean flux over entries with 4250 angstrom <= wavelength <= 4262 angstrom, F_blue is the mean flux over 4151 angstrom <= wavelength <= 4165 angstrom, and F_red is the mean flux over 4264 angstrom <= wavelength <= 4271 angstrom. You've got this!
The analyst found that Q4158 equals 273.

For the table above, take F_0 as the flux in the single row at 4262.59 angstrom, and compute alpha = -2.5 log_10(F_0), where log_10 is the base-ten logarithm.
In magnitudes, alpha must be -6.13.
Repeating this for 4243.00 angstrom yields -6.19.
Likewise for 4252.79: -6.05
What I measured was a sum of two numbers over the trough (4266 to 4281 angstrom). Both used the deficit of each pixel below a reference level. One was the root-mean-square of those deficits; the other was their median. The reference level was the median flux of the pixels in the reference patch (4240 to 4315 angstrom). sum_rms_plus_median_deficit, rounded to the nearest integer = 7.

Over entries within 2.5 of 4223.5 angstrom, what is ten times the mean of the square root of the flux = 161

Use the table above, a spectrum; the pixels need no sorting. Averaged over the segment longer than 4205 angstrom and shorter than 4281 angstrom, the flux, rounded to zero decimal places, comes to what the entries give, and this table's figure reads 279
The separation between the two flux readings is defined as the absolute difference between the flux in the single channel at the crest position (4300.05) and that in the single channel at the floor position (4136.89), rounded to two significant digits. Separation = 42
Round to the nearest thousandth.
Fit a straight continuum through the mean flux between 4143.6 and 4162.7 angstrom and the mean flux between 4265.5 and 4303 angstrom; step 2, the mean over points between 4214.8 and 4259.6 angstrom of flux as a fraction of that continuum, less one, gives 0.044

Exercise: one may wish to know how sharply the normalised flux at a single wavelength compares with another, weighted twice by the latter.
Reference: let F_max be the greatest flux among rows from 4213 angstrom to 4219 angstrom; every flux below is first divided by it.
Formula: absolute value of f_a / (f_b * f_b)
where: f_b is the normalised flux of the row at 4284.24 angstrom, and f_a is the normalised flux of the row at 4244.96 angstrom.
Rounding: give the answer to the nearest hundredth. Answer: 1.13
